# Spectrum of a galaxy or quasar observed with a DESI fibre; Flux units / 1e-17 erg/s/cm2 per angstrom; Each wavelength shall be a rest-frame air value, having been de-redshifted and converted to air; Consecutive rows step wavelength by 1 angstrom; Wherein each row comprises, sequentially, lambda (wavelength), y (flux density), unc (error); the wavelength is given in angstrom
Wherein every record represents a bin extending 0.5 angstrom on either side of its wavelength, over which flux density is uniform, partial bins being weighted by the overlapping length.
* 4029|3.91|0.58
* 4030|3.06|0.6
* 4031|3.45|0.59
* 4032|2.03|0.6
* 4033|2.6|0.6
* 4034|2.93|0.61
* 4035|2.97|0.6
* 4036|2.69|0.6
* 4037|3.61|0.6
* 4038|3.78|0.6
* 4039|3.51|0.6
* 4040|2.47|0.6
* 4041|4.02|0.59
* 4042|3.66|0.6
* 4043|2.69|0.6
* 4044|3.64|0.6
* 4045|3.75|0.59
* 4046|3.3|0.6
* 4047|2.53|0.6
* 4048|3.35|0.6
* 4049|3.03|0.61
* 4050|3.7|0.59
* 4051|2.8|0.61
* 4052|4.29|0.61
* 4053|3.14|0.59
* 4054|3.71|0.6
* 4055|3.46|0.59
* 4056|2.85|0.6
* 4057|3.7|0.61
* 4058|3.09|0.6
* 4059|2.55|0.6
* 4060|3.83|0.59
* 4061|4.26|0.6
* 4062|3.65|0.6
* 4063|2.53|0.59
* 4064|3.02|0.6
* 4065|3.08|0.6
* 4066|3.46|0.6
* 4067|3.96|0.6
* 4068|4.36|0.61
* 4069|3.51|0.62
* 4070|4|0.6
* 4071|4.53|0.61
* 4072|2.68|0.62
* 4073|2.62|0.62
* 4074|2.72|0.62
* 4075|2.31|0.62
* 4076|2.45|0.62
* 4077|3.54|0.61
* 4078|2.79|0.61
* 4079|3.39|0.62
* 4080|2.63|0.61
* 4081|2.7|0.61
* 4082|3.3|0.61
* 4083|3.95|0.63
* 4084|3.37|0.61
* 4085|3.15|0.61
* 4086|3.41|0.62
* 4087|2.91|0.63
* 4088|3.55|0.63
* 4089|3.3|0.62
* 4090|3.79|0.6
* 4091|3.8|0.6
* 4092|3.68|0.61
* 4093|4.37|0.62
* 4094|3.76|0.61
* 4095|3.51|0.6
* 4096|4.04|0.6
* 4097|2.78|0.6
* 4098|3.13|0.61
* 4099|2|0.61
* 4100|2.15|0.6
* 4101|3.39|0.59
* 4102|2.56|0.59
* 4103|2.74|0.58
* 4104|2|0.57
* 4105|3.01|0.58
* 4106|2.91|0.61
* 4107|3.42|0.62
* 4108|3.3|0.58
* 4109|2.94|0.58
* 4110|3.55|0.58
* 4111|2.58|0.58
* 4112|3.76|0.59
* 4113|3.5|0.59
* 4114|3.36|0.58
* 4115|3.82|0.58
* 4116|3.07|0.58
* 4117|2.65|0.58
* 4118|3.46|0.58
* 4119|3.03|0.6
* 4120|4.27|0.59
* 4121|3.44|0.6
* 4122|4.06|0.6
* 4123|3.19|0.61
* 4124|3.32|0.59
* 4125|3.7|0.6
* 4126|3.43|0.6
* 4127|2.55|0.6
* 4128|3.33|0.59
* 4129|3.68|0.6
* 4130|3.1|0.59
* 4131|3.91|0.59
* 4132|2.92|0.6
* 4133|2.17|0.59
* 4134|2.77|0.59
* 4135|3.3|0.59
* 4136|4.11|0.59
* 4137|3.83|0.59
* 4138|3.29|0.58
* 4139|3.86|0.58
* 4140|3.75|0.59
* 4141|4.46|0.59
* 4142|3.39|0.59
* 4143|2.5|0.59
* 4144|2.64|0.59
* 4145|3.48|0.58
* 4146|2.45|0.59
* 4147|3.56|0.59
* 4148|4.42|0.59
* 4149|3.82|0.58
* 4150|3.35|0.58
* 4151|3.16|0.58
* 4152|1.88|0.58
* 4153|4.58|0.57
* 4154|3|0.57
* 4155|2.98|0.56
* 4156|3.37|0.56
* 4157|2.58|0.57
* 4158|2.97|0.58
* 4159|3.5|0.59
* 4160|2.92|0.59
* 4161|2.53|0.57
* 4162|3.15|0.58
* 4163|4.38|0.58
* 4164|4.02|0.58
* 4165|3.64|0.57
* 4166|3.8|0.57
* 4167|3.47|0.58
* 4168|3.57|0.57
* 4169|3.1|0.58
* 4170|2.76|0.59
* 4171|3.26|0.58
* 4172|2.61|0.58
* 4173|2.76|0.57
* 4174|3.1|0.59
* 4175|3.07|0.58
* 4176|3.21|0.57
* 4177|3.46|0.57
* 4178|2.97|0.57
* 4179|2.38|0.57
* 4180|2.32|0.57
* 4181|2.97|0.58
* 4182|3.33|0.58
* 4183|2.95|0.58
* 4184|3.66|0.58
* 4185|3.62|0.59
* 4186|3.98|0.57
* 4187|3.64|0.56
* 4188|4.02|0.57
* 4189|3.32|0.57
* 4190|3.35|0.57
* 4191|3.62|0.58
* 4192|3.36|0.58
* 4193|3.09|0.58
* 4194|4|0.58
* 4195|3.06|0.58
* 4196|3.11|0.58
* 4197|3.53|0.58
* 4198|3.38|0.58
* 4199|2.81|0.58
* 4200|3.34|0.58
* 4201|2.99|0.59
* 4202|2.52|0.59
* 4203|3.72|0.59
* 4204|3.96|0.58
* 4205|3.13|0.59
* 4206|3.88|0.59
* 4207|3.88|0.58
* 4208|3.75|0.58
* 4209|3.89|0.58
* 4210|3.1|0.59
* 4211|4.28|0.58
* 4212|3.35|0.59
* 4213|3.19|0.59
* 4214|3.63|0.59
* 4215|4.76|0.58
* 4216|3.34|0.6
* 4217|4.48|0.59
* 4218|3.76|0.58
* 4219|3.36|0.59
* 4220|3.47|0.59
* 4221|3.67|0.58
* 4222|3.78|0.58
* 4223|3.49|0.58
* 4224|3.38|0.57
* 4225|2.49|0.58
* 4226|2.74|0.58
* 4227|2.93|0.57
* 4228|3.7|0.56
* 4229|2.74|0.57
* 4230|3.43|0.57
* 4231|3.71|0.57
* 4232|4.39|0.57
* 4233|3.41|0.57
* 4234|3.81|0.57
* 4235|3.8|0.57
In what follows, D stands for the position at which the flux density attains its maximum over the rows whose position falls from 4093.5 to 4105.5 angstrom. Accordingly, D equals 4096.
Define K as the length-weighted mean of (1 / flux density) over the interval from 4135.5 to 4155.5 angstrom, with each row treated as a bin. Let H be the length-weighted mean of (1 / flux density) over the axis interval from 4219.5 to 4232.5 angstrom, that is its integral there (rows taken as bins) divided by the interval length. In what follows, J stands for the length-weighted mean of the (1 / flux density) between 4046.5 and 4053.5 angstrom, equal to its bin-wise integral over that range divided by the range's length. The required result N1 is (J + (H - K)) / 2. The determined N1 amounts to 0.156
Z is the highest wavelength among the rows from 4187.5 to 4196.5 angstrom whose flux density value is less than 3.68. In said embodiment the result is 4196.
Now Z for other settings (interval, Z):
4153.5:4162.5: 4162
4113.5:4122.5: 4121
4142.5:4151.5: 4151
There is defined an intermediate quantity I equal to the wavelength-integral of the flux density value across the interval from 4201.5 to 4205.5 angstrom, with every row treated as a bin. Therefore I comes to 13.3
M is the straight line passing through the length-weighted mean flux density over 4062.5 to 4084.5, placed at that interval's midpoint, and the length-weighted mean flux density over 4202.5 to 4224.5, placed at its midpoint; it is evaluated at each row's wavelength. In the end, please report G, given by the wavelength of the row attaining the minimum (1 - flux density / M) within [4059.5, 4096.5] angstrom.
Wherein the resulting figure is 4071 angstrom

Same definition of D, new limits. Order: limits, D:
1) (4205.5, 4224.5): 4215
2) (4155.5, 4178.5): 4163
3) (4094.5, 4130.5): 4120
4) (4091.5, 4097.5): 4093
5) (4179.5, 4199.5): 4188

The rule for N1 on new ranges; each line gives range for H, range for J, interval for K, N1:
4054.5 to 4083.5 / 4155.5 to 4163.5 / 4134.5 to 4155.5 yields 0.167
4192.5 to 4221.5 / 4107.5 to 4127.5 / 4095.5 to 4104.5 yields 0.105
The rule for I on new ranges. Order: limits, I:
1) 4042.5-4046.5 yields 13.4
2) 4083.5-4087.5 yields 12.8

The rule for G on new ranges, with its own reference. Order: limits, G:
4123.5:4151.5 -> 4141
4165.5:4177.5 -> 4166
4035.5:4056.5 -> 4052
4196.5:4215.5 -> 4215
